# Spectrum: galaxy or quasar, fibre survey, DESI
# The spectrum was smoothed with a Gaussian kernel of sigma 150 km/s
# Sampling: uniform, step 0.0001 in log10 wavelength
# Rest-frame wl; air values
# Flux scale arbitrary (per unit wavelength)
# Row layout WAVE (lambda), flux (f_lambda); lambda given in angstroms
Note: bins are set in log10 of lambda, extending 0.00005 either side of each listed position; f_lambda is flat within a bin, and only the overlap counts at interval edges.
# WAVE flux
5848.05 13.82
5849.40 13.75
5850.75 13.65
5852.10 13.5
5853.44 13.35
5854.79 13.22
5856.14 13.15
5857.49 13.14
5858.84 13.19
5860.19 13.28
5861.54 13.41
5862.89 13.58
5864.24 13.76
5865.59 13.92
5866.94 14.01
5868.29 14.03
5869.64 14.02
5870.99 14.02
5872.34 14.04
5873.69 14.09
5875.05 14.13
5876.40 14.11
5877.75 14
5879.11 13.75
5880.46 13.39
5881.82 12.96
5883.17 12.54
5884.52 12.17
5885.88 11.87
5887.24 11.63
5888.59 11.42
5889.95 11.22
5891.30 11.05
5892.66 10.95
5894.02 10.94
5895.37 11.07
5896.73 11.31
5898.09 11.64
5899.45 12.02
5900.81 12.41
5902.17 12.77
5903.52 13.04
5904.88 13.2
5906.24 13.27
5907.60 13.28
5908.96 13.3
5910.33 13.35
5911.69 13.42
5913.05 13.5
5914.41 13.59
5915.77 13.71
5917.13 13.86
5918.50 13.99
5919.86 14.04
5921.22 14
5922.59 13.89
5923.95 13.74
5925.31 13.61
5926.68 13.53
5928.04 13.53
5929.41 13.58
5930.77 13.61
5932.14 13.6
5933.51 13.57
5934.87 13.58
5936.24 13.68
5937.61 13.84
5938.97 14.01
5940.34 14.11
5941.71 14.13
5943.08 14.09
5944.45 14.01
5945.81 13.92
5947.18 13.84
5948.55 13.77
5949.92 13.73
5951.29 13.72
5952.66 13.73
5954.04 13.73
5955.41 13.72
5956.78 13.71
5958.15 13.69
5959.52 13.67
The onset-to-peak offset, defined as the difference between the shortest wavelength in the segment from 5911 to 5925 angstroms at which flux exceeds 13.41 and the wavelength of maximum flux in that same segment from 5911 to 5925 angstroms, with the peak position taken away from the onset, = -8.2 angstroms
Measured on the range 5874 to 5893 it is 0.0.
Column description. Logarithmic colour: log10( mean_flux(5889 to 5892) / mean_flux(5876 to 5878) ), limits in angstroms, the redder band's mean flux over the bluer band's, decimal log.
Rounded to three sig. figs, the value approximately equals -0.101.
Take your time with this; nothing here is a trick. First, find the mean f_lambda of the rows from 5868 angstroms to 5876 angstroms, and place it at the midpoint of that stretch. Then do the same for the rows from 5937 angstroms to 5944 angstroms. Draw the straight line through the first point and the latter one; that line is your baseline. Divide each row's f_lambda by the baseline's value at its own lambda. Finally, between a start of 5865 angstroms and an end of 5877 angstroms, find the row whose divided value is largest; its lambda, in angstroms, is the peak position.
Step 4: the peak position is 5875.05 angstroms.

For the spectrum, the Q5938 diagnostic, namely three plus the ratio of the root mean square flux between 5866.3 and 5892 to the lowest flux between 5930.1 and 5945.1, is 3.97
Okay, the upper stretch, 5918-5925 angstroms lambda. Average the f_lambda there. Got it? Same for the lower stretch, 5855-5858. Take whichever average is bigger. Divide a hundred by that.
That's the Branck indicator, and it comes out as 7.18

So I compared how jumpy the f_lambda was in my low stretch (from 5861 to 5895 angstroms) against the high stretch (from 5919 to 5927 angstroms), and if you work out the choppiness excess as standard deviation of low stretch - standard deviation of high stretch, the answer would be 1.0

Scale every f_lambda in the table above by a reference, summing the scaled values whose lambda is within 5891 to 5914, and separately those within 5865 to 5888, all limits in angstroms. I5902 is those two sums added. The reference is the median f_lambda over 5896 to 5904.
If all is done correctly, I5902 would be 36.0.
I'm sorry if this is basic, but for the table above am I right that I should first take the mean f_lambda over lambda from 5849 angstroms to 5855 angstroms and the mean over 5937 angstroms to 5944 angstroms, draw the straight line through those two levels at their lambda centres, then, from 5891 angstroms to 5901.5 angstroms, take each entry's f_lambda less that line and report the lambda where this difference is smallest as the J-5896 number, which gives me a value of 5894.02 angstroms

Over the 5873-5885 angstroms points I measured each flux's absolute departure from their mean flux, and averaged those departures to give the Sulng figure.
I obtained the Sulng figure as 0.62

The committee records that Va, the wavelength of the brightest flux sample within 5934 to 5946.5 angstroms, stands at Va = 5941.71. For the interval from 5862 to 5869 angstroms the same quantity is 5868.29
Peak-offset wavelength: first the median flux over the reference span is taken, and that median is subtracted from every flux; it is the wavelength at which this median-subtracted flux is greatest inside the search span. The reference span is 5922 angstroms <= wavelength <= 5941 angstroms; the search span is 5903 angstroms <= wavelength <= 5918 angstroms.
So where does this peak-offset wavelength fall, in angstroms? 5917.13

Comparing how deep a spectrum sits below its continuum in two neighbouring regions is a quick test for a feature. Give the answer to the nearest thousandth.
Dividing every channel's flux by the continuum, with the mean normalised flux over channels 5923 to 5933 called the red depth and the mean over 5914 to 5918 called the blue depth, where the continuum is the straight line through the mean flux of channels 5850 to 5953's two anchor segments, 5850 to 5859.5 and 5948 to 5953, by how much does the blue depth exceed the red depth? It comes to 0.013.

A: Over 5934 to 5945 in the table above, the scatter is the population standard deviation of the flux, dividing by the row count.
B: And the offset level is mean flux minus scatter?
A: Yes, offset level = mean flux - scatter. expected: 13.7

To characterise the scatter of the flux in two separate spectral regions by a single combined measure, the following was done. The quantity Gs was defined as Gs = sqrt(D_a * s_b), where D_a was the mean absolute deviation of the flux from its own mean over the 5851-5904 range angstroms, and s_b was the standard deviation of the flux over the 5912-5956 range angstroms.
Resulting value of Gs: 0.42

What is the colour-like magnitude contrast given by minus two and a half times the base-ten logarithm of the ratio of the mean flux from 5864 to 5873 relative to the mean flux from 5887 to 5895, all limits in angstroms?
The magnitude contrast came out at -0.24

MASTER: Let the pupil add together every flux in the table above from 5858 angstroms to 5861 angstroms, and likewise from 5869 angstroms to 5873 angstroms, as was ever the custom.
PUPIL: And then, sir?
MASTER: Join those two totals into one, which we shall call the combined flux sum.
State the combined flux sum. 69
